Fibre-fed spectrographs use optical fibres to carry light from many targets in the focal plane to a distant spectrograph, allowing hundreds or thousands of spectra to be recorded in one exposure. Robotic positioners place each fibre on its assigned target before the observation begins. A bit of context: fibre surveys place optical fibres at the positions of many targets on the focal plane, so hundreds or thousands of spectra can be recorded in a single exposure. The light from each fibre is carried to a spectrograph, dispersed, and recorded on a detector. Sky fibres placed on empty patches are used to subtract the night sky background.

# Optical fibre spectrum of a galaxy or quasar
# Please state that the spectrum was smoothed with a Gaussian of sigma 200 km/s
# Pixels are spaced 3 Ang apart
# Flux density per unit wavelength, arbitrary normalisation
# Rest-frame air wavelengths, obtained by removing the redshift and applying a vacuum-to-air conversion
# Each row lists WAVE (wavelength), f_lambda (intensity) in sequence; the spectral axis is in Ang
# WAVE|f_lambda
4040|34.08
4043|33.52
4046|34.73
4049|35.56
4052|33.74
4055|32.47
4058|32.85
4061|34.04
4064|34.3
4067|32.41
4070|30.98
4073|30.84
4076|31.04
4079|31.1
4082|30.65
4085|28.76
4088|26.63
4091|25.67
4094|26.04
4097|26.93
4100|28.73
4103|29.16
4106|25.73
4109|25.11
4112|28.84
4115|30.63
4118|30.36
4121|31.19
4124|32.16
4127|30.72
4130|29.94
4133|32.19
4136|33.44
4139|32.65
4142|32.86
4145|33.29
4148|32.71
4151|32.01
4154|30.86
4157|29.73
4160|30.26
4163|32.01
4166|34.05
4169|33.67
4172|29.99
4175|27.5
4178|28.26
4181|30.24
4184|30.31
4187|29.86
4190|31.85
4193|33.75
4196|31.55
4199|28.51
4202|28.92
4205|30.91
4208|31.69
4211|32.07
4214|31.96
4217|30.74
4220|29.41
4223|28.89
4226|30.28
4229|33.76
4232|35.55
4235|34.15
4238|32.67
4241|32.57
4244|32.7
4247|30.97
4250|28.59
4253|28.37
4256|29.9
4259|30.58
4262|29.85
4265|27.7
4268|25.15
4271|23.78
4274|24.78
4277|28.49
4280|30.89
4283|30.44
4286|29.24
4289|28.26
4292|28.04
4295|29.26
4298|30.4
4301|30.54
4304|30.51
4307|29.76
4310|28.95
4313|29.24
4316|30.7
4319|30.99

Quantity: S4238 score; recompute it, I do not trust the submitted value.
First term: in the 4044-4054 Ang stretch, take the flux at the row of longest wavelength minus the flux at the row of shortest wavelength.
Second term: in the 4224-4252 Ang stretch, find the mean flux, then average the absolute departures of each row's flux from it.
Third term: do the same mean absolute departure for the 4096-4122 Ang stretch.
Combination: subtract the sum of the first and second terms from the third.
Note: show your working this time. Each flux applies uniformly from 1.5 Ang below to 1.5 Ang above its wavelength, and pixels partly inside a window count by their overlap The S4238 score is 1.1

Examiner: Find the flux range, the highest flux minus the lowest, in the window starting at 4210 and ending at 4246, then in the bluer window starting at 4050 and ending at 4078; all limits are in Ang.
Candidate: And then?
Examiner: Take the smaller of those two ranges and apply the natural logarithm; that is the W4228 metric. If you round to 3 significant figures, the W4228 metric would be 1.24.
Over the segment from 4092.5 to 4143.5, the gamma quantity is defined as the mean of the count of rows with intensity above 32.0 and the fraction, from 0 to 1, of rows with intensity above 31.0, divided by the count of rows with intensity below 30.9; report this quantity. 0.24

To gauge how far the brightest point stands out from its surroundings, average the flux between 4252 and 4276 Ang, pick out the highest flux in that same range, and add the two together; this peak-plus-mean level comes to 58.1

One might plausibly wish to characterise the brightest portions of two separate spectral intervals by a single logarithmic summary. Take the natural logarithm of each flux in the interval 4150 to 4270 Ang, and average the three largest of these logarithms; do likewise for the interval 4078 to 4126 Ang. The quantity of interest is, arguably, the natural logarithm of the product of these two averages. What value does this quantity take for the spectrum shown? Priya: 2.50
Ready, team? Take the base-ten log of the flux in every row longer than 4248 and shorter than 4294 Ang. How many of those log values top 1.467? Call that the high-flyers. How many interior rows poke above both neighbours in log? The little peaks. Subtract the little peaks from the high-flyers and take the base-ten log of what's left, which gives 0.48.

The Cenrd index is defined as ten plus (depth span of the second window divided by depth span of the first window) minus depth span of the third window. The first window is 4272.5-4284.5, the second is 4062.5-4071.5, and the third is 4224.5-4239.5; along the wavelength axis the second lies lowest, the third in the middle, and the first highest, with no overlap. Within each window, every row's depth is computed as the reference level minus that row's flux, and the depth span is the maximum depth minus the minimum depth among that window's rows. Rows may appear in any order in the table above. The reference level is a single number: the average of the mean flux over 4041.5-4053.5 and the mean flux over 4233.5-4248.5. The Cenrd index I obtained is 5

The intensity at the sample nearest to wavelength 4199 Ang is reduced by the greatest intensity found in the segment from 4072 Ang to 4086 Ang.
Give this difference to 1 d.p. -2.6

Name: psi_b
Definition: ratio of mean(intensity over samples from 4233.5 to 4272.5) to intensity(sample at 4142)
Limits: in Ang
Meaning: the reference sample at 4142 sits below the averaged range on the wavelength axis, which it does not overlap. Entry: 0.91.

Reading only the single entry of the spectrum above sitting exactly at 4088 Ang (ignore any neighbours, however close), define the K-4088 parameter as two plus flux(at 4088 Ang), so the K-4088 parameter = 28.6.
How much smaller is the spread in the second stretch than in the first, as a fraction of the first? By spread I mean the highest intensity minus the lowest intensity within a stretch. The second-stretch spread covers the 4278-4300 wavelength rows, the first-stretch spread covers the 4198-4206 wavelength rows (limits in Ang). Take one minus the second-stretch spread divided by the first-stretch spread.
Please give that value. -0.2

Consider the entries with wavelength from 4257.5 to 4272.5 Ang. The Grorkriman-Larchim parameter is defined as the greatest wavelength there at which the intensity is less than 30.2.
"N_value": 4271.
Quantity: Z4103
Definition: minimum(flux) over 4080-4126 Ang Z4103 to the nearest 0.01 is 25.11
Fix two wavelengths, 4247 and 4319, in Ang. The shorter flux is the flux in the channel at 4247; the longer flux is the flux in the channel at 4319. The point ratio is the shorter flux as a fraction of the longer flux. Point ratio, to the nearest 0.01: 1.00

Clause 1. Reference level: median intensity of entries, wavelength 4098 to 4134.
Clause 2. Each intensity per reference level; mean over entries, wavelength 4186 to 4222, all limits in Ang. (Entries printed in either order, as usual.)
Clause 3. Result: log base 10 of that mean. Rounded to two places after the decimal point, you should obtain 0.01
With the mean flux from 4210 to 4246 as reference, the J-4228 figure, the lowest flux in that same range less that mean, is -3.2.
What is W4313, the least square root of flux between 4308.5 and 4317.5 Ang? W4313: 5.38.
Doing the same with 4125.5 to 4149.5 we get 5.47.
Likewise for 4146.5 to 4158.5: 5.45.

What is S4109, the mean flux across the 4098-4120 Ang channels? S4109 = 28.4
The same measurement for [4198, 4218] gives 30.7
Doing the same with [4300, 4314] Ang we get 29.8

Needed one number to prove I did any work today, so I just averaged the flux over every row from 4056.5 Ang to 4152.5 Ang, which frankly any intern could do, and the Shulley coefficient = 30.4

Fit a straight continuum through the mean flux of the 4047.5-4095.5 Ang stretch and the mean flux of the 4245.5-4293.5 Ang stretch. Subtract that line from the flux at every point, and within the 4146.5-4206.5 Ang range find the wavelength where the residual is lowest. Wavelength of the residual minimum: 4175 Ang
